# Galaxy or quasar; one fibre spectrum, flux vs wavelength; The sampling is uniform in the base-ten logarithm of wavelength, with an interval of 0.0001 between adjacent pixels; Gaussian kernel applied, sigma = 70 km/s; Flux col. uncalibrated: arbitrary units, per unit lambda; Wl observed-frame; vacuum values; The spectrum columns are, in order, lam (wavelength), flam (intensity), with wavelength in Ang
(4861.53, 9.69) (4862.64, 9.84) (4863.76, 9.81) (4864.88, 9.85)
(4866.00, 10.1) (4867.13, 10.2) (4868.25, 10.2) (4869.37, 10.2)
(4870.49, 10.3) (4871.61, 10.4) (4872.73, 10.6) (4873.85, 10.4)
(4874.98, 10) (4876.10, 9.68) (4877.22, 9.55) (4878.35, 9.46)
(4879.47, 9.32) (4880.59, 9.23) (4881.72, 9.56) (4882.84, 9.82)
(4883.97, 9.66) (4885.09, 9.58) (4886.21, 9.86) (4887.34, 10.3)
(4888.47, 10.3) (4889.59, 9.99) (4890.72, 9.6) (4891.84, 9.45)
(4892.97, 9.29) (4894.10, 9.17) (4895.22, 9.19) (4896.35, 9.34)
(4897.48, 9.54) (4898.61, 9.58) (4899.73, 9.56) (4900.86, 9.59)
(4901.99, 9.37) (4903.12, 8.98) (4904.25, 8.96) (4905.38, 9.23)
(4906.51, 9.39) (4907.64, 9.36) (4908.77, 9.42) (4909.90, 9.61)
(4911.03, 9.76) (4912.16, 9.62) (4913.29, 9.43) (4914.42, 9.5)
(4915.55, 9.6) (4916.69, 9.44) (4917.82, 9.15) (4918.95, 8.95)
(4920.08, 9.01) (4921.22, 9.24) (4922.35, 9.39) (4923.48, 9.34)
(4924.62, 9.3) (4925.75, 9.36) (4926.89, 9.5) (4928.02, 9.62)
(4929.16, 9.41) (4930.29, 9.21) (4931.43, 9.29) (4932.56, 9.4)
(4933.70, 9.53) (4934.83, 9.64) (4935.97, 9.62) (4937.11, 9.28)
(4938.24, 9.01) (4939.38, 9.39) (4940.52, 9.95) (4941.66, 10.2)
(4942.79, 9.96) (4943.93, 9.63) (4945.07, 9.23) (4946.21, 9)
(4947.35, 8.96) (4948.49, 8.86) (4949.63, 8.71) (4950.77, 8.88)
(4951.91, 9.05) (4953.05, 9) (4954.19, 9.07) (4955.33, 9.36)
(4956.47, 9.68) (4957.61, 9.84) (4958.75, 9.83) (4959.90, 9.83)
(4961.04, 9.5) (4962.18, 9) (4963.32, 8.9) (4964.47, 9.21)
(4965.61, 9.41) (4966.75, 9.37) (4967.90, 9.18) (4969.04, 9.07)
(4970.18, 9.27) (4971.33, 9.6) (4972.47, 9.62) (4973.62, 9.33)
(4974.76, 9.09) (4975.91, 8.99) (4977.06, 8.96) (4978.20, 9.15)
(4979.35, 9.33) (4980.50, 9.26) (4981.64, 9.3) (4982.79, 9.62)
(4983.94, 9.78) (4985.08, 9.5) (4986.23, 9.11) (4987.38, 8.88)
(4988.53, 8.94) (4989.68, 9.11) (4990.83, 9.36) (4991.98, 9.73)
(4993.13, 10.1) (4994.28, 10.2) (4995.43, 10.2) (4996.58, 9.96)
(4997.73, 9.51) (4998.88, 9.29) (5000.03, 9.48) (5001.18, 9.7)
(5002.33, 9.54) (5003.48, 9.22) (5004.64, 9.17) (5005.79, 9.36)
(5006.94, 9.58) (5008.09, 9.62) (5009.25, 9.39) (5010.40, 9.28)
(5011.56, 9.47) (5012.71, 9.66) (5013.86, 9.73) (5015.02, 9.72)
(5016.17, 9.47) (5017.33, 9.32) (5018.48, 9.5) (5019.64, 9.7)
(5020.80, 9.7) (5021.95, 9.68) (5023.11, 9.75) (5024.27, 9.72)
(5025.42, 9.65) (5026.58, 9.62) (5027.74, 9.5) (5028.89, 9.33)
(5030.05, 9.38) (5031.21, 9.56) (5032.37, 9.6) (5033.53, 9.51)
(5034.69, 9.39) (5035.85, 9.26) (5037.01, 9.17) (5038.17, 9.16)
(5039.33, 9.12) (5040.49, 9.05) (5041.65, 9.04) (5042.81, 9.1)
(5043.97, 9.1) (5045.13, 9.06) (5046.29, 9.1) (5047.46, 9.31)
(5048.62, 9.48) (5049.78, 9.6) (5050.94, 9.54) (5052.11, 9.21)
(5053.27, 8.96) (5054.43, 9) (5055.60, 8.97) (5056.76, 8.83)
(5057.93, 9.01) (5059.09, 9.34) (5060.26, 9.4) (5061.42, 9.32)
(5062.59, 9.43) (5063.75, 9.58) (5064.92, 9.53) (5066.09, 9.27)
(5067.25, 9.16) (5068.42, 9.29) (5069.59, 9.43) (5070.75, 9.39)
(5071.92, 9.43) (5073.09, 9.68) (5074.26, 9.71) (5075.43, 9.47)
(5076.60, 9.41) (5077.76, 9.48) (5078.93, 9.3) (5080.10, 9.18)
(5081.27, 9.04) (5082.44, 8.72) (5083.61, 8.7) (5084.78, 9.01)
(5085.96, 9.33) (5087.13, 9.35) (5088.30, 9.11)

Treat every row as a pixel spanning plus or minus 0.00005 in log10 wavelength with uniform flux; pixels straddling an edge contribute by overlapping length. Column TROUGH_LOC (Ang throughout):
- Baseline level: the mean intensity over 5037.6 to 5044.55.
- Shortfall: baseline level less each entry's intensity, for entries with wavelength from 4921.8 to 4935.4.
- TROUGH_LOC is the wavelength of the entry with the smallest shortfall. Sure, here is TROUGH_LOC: 4934.83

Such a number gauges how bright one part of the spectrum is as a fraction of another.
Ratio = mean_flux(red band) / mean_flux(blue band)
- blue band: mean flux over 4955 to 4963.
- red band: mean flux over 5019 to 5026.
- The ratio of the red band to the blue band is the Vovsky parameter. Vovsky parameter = 1.01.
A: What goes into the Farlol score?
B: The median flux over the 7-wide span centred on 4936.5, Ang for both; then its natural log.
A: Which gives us 2.25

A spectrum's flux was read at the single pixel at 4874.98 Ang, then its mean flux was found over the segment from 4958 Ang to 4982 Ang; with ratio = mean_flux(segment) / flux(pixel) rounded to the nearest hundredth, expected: 0.93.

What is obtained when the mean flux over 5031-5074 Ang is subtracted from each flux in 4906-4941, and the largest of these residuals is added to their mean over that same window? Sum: 0.80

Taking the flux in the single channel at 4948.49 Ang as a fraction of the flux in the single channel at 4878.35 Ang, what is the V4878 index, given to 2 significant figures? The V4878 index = 0.94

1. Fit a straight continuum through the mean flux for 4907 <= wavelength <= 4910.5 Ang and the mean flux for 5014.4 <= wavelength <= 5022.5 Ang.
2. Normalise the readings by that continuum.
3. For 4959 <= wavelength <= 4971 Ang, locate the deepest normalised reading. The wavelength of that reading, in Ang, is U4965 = 4963.32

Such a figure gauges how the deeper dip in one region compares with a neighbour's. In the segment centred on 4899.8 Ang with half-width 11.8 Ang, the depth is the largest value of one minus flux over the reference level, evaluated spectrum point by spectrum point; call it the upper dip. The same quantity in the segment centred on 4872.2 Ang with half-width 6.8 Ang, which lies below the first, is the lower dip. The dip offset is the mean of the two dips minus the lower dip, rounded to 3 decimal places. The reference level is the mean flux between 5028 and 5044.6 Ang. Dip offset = 0.027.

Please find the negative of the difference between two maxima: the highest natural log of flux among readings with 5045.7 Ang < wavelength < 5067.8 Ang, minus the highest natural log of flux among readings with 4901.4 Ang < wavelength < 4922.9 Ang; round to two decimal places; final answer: 0.02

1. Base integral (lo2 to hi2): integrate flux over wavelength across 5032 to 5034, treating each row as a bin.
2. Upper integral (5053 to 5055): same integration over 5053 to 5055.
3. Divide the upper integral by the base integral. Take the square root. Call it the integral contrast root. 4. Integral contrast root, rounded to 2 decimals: 0.97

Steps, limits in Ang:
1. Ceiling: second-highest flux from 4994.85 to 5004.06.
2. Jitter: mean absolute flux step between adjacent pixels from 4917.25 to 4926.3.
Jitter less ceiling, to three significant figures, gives -9.85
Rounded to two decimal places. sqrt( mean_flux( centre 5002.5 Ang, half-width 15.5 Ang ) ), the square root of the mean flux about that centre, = 3.09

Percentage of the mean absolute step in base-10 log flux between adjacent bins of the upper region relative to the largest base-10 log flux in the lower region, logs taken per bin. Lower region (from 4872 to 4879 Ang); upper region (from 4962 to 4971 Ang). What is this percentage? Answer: 0.759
